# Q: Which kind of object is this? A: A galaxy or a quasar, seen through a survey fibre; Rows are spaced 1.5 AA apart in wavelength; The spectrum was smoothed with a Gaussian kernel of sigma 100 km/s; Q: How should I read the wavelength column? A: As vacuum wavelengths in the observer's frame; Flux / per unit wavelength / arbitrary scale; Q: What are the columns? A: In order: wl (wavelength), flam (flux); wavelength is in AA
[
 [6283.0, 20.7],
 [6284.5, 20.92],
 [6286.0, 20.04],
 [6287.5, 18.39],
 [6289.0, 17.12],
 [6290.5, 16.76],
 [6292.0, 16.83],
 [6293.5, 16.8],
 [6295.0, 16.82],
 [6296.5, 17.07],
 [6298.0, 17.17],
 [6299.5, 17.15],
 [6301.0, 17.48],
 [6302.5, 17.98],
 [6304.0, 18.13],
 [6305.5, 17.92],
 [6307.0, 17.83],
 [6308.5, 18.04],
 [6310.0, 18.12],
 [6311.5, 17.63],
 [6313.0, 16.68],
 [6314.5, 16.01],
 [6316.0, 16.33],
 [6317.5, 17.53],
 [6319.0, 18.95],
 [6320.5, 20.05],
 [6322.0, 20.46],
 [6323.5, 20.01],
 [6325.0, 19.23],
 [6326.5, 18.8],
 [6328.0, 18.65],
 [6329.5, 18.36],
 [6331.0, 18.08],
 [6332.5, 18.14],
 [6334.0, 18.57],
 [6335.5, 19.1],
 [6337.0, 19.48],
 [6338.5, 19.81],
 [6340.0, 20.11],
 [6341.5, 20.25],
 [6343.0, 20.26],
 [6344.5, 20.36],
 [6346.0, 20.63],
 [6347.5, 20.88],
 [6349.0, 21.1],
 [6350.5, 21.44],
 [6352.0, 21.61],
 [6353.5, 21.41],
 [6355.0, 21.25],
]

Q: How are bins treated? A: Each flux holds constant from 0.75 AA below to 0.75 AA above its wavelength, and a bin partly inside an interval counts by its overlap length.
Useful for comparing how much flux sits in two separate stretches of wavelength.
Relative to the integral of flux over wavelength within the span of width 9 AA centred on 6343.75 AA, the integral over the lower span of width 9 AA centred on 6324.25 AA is 0.957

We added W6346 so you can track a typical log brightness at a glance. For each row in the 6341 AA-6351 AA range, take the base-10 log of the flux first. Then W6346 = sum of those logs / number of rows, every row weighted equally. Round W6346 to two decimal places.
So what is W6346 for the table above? 1.32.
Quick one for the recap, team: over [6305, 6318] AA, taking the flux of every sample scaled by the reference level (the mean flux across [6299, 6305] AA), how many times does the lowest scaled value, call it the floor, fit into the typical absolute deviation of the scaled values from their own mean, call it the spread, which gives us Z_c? 0.042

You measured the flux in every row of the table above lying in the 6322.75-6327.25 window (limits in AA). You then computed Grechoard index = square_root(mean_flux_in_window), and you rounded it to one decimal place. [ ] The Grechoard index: 4.4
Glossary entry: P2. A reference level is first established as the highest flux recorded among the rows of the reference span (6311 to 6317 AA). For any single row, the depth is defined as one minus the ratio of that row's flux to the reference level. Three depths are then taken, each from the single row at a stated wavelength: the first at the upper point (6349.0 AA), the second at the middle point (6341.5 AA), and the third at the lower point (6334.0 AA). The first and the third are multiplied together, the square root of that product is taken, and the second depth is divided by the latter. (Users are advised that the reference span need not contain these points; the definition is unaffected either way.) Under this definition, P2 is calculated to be -1.5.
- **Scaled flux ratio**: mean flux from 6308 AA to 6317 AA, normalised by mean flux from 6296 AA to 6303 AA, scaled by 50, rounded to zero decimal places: 49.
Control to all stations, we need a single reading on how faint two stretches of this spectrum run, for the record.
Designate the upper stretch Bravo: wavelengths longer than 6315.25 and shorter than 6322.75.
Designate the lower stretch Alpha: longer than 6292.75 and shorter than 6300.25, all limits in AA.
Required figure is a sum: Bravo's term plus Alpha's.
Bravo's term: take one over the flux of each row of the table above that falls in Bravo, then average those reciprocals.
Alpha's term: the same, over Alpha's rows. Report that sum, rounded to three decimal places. 0.113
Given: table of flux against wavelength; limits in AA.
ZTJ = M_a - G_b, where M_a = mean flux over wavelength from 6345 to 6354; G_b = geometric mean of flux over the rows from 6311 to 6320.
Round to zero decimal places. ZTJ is 4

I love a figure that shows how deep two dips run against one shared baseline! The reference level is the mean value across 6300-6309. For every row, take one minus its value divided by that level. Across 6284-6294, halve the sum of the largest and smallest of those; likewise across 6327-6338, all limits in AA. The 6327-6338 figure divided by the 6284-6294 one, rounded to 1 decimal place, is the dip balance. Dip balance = 0.9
